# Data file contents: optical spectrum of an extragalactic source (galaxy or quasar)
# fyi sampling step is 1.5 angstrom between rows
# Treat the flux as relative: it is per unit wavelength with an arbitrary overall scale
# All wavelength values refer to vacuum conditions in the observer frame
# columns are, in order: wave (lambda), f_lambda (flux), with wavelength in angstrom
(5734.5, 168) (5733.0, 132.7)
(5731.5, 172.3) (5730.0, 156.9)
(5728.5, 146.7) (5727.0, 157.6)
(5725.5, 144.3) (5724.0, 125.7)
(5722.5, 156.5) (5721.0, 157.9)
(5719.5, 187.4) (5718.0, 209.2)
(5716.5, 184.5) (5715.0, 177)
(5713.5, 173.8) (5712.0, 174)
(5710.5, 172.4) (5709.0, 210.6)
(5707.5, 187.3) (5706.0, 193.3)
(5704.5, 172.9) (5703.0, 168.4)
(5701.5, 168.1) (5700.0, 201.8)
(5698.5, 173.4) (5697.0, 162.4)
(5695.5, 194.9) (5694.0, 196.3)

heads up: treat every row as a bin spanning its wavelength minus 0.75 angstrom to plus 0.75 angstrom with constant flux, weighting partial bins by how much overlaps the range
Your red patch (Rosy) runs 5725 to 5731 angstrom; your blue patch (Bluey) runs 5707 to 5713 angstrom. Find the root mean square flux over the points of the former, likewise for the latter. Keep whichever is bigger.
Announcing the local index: 187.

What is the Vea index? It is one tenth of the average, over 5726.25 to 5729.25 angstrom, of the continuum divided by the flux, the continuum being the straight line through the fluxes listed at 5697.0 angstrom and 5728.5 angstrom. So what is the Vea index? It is 0.097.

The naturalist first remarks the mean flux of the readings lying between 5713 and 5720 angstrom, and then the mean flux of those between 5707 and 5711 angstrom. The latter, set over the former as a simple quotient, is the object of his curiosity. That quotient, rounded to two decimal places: 1.02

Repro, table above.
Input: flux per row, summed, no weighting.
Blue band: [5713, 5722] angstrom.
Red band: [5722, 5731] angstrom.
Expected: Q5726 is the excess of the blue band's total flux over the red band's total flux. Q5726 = 202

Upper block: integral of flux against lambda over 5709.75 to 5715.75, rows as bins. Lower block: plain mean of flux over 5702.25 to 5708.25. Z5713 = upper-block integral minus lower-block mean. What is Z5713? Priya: 865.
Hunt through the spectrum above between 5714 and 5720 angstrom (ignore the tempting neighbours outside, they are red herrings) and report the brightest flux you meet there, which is 209.2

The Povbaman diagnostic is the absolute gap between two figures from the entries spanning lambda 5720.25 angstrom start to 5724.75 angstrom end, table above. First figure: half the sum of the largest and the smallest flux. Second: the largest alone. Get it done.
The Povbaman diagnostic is 16.1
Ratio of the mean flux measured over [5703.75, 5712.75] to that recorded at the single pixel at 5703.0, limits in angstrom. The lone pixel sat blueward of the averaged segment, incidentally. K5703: 1.1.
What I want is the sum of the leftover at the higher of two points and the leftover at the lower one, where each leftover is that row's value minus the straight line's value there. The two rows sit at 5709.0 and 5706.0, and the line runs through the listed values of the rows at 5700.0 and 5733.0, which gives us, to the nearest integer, 32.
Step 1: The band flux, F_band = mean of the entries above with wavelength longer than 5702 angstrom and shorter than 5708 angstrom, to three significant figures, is 180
